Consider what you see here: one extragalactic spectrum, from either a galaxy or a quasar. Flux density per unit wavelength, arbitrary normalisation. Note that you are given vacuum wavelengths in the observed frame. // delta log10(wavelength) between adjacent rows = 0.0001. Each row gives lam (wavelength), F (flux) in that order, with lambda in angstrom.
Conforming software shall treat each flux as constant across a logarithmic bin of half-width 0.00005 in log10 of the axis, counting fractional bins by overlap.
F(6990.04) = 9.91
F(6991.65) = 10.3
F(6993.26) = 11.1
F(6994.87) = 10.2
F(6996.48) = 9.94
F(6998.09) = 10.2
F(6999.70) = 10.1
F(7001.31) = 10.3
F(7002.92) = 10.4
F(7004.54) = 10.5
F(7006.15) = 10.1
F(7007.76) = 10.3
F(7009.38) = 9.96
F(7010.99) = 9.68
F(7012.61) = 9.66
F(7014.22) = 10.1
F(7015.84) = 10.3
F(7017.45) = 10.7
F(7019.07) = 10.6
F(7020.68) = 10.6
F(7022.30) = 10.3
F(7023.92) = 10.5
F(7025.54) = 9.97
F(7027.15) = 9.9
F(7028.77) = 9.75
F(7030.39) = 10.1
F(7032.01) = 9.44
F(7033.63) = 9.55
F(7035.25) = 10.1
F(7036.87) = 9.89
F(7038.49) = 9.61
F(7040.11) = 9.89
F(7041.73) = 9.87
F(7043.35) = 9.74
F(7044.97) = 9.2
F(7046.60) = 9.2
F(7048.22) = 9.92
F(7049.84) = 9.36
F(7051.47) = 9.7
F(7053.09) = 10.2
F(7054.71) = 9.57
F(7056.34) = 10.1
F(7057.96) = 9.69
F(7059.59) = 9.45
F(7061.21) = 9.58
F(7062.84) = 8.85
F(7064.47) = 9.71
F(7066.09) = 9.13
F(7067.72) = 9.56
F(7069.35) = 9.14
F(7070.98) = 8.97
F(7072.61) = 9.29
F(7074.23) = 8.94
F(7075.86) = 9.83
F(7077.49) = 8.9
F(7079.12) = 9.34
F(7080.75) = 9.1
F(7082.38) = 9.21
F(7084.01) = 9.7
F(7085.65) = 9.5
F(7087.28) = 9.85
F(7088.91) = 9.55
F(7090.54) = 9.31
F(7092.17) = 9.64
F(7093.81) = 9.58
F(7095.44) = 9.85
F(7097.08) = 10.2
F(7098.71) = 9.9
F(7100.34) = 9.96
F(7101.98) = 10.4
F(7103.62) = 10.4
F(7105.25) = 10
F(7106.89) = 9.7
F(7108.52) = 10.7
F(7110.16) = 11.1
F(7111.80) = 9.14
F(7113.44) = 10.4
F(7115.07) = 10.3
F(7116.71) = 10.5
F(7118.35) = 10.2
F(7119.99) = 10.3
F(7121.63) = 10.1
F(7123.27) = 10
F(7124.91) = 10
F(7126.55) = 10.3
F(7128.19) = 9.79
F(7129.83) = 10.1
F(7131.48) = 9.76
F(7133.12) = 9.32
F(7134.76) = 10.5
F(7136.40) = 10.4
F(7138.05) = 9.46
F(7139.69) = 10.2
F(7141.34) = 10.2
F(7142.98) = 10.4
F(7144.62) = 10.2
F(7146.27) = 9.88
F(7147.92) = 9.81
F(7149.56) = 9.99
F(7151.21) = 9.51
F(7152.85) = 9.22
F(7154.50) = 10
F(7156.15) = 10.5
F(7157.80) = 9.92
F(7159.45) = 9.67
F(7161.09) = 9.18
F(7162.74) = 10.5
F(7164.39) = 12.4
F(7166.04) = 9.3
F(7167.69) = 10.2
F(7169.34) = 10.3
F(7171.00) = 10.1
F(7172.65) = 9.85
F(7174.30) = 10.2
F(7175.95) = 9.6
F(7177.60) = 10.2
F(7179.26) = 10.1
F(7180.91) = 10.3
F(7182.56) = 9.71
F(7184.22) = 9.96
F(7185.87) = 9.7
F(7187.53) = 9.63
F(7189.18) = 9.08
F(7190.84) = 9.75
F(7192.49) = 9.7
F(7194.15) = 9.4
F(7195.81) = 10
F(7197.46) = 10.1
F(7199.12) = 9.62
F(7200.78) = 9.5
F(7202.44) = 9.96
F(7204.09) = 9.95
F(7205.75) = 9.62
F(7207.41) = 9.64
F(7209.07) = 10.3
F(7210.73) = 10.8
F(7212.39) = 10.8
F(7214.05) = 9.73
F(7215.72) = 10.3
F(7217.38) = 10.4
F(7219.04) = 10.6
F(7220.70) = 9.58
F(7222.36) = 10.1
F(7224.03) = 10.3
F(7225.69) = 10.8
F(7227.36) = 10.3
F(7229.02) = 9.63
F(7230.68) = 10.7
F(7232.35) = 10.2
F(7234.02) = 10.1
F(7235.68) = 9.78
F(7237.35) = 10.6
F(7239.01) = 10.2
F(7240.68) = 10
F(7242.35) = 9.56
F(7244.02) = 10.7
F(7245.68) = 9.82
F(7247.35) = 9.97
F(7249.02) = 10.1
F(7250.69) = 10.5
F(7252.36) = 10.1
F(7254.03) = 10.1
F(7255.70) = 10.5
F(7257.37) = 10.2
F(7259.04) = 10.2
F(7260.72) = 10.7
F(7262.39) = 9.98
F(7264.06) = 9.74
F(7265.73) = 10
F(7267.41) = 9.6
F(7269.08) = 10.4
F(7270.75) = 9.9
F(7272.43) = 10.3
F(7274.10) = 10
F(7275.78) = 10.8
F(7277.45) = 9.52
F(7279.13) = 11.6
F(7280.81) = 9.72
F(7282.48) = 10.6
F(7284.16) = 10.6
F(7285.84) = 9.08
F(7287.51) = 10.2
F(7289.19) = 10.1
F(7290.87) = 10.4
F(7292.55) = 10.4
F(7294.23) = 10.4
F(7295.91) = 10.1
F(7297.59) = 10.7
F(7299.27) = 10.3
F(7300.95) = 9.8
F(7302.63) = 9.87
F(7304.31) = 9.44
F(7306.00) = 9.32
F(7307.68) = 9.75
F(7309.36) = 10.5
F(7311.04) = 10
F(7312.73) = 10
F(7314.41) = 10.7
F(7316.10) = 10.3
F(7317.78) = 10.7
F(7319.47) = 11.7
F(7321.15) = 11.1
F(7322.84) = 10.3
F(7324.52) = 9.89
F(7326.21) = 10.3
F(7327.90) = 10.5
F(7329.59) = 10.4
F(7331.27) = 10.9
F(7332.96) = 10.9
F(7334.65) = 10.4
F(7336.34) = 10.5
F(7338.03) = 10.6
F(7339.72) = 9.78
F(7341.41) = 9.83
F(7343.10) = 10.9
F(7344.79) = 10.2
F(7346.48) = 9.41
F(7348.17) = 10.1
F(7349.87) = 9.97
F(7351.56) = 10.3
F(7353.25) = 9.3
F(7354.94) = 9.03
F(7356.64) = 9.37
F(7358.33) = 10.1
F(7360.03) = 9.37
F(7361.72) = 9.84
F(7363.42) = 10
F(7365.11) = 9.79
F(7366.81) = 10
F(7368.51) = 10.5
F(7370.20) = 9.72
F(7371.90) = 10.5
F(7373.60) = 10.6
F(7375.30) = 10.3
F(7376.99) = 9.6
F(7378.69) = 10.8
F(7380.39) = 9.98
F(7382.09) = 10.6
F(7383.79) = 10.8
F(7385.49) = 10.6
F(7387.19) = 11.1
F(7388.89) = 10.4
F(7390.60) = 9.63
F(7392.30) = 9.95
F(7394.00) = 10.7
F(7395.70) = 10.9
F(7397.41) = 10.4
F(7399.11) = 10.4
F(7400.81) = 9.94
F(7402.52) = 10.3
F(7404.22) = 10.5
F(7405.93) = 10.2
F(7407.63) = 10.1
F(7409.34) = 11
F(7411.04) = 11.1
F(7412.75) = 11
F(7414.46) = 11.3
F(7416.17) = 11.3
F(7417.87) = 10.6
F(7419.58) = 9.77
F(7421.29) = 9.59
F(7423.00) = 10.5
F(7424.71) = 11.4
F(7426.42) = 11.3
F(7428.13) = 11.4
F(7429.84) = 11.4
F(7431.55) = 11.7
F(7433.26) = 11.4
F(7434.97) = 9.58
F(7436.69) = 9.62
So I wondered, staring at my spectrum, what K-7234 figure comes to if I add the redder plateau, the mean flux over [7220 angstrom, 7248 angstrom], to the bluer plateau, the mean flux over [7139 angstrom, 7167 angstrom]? 20.19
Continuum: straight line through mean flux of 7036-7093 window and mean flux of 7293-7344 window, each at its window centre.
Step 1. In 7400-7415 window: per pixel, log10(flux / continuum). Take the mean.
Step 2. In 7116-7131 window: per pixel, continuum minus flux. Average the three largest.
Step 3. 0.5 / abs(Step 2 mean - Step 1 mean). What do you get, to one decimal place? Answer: 2.2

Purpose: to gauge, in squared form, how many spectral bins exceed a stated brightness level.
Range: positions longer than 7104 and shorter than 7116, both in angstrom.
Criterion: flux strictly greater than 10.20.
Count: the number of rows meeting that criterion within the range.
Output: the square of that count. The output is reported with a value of 16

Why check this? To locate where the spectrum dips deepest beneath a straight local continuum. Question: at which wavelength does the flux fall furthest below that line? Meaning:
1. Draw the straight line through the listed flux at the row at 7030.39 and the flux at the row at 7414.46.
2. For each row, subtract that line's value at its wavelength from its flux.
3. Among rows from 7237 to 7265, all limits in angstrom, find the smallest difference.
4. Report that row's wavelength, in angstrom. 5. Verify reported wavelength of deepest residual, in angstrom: 7242.35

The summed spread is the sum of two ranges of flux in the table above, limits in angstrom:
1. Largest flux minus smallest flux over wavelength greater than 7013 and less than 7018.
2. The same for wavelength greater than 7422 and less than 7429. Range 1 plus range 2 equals 1.5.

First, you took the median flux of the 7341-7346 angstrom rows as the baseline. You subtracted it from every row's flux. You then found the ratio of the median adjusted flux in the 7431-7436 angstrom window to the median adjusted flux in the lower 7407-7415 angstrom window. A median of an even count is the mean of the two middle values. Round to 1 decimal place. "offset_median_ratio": 1.5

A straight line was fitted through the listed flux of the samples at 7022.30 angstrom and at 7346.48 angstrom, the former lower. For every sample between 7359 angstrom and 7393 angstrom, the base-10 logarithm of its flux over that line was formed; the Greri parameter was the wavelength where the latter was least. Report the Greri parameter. 7360.03 angstrom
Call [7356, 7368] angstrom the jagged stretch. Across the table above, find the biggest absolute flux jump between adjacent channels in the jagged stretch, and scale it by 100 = 73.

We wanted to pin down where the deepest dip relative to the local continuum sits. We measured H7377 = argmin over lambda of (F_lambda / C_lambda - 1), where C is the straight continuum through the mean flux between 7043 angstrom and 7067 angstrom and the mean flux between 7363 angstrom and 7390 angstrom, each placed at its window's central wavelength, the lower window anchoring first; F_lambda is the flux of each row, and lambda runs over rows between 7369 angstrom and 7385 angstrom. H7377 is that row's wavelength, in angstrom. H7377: 7376.99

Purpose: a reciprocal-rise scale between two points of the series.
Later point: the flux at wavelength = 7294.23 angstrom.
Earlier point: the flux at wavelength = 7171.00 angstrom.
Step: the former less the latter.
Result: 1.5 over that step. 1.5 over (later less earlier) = 5.0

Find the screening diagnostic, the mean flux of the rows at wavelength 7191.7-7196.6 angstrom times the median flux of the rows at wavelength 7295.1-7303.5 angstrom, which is 98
